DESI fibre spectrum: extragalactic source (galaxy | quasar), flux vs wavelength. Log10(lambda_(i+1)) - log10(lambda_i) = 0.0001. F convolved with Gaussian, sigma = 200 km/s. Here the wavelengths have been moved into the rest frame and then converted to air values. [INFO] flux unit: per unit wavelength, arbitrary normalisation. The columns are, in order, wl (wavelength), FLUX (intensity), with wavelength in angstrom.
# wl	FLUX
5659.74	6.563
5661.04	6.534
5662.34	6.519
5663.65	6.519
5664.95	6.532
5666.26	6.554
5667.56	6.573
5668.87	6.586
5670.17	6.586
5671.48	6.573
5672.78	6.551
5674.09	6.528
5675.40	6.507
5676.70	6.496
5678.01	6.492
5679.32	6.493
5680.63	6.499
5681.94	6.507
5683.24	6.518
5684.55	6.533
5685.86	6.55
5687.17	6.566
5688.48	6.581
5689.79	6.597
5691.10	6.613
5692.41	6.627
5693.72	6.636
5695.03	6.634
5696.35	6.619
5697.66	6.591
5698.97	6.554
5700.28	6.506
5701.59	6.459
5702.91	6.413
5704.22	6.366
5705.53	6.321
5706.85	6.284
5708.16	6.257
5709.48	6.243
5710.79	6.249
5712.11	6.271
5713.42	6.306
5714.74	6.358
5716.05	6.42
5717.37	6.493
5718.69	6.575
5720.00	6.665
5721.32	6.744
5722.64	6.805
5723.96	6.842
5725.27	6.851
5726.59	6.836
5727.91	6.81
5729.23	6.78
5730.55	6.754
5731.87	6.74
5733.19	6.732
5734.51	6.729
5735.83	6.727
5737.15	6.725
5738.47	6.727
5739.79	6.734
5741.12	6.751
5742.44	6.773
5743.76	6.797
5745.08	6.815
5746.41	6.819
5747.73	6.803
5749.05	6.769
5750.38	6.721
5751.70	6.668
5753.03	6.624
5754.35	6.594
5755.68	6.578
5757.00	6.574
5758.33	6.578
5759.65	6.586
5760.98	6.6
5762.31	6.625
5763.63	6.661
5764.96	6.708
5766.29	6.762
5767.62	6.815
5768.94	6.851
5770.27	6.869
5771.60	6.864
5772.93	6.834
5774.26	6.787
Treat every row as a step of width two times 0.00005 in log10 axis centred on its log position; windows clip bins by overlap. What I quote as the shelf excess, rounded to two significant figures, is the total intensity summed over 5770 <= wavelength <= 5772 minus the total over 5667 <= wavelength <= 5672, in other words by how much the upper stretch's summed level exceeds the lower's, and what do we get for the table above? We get -13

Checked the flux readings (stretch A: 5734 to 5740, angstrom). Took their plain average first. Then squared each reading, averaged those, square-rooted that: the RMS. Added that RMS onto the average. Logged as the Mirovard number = 13.46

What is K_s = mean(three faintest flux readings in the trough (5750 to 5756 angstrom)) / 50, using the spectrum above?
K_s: 0.132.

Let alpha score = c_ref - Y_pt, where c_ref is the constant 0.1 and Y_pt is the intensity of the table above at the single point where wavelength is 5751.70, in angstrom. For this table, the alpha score -6.57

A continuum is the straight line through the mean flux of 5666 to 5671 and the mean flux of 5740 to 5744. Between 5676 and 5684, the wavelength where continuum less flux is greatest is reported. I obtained 5679.32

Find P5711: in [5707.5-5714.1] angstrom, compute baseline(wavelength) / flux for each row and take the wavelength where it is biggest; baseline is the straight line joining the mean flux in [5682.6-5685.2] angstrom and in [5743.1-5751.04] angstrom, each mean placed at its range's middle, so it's 5709.48 angstrom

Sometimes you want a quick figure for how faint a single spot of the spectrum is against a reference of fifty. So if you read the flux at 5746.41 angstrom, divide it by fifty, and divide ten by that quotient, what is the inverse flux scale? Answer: 73.3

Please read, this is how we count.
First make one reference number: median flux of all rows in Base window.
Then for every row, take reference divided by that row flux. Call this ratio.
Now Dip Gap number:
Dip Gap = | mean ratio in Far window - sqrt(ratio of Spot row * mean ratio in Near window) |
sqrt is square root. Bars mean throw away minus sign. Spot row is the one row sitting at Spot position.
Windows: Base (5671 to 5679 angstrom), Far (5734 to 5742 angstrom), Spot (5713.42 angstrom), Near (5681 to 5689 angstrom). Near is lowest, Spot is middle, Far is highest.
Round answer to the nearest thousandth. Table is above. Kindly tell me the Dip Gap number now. 0.047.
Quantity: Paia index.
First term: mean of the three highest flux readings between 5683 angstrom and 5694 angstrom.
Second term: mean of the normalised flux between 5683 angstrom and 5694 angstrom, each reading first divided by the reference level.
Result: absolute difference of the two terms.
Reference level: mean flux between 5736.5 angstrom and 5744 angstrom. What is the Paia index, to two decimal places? 5.65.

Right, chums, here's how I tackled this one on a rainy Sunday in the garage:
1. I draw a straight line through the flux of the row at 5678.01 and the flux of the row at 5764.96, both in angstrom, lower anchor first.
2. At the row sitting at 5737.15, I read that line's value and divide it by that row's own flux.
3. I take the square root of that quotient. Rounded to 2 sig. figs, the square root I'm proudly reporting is 0.99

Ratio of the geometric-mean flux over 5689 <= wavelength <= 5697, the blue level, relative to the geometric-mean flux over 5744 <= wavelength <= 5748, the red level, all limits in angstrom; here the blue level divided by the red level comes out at 0.97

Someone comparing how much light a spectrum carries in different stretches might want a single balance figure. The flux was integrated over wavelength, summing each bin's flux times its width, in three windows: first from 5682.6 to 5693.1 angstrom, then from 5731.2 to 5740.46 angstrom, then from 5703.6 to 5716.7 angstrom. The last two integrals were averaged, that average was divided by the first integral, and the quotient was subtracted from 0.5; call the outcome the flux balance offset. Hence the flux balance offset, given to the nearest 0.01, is -0.55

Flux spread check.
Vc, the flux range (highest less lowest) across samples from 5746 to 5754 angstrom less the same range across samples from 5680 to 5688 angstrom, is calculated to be 0.13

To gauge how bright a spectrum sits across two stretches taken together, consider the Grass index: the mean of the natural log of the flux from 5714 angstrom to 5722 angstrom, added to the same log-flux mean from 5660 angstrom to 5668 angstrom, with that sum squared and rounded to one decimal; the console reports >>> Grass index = 14.1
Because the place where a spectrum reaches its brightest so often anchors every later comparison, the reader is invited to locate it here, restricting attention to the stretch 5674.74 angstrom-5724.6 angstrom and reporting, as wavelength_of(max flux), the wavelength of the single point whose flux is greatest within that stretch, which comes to 5723.96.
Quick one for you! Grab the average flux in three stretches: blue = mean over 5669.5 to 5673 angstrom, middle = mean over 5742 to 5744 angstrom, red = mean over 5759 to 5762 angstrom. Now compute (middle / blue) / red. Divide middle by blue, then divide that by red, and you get 0.157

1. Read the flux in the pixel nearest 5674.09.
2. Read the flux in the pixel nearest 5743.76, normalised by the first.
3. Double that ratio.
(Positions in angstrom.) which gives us 2.08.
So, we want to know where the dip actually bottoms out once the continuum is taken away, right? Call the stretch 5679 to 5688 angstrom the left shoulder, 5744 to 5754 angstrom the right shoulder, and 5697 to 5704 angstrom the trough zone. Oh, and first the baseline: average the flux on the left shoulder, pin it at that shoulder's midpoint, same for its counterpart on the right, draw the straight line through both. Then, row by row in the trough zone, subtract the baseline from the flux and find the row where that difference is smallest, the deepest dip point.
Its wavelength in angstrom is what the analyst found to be 5702.91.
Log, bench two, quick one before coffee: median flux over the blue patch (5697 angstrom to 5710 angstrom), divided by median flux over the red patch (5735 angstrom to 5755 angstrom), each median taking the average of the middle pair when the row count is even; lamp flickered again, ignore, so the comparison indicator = 0.949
